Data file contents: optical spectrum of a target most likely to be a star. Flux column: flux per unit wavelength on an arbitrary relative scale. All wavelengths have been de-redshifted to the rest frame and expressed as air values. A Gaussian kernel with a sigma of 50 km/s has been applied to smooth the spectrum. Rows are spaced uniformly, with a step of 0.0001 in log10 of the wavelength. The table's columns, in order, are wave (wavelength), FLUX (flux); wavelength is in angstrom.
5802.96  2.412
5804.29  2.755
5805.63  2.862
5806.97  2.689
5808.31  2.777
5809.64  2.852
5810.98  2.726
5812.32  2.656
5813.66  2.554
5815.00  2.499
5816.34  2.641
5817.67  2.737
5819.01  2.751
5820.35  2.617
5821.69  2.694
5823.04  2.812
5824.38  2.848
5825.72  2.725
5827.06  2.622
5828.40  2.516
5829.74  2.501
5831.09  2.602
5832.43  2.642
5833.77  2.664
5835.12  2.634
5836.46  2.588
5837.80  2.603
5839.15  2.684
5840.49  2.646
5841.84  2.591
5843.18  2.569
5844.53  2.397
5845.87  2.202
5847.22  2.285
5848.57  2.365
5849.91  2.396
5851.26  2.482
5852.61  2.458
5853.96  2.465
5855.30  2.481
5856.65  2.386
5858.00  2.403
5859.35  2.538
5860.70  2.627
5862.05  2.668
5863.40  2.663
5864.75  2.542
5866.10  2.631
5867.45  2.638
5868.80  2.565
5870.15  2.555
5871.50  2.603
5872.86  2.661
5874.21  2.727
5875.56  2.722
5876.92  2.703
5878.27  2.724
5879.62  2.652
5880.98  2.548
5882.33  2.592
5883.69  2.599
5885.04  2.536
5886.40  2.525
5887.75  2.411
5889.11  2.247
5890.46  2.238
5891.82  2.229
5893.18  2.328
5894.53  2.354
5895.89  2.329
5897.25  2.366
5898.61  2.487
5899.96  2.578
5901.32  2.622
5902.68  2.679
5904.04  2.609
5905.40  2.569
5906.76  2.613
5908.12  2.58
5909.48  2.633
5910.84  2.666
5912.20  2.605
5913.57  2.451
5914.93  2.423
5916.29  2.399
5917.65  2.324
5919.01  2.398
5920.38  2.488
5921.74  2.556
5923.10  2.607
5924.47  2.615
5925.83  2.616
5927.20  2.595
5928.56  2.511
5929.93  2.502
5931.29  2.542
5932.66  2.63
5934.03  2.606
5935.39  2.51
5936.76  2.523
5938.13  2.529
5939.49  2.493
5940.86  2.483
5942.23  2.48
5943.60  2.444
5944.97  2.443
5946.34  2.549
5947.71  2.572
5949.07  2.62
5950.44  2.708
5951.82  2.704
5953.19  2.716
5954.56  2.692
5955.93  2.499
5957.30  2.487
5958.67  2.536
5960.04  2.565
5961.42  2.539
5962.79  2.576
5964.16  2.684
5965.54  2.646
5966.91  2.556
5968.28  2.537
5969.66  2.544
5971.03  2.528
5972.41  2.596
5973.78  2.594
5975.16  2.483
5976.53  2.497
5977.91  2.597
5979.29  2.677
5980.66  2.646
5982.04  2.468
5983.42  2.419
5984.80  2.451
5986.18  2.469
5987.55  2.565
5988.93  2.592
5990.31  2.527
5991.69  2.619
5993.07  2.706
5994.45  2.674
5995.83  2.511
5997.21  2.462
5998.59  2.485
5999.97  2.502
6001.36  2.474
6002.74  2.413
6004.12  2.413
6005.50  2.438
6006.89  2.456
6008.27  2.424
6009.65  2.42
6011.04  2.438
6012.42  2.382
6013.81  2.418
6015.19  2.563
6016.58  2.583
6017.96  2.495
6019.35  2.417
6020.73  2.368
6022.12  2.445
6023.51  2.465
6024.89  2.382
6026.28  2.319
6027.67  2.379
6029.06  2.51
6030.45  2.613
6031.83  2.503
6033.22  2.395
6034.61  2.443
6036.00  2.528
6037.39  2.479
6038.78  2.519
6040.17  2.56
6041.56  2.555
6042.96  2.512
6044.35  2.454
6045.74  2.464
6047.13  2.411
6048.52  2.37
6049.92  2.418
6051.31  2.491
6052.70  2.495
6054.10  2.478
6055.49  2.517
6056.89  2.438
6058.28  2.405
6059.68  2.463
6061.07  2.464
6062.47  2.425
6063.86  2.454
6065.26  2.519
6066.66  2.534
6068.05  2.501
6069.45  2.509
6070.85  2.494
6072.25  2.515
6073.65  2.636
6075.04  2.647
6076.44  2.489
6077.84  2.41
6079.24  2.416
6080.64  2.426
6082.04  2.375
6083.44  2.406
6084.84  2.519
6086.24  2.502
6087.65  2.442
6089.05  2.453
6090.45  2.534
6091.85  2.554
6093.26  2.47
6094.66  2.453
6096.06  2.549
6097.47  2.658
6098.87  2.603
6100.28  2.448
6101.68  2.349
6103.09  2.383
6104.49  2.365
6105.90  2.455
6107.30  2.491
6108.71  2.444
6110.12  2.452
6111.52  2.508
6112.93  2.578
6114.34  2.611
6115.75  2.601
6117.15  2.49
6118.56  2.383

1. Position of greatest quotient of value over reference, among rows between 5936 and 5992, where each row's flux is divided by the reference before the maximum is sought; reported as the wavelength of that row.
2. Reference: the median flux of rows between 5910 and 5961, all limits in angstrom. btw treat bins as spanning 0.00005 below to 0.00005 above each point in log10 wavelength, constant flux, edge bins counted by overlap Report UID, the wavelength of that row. 5953.19 angstrom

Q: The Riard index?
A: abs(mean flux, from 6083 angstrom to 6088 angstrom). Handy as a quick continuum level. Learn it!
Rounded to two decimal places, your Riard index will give 2.47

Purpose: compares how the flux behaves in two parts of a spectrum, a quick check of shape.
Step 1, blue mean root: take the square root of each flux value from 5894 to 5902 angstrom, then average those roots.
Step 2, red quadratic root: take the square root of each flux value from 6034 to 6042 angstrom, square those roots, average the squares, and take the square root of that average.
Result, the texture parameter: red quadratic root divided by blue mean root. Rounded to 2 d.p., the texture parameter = 1.01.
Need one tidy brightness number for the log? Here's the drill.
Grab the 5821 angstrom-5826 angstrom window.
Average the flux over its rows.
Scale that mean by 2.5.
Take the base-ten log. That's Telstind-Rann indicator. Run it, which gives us 0.840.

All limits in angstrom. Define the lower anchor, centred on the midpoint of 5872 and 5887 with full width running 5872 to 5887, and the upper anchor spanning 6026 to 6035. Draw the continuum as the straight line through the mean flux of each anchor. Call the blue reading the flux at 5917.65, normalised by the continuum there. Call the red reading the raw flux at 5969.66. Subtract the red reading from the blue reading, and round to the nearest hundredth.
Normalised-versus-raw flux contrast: -1.65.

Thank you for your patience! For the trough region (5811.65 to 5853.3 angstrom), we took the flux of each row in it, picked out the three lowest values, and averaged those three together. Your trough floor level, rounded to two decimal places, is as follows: 2.28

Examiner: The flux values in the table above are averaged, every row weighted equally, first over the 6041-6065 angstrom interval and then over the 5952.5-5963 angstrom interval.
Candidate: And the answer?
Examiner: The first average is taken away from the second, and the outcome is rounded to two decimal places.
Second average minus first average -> 0.12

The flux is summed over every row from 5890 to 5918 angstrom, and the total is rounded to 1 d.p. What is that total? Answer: 52.1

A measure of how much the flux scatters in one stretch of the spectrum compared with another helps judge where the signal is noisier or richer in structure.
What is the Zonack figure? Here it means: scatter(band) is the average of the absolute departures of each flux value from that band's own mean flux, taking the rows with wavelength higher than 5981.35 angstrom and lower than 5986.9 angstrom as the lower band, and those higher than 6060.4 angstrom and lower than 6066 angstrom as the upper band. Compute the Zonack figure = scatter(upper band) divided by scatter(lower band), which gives 1.60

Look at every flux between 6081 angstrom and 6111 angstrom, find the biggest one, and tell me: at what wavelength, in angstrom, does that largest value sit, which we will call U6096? 6097.47 angstrom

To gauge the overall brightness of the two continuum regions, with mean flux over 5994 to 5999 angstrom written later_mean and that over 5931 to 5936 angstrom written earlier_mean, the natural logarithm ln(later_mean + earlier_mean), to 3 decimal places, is 1.630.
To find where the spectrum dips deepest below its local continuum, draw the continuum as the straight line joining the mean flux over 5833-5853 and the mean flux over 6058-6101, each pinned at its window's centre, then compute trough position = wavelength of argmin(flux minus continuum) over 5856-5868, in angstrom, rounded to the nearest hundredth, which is 5856.65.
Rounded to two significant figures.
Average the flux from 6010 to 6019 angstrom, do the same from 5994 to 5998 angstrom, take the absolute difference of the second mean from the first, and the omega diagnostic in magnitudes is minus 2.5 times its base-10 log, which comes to 2.9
